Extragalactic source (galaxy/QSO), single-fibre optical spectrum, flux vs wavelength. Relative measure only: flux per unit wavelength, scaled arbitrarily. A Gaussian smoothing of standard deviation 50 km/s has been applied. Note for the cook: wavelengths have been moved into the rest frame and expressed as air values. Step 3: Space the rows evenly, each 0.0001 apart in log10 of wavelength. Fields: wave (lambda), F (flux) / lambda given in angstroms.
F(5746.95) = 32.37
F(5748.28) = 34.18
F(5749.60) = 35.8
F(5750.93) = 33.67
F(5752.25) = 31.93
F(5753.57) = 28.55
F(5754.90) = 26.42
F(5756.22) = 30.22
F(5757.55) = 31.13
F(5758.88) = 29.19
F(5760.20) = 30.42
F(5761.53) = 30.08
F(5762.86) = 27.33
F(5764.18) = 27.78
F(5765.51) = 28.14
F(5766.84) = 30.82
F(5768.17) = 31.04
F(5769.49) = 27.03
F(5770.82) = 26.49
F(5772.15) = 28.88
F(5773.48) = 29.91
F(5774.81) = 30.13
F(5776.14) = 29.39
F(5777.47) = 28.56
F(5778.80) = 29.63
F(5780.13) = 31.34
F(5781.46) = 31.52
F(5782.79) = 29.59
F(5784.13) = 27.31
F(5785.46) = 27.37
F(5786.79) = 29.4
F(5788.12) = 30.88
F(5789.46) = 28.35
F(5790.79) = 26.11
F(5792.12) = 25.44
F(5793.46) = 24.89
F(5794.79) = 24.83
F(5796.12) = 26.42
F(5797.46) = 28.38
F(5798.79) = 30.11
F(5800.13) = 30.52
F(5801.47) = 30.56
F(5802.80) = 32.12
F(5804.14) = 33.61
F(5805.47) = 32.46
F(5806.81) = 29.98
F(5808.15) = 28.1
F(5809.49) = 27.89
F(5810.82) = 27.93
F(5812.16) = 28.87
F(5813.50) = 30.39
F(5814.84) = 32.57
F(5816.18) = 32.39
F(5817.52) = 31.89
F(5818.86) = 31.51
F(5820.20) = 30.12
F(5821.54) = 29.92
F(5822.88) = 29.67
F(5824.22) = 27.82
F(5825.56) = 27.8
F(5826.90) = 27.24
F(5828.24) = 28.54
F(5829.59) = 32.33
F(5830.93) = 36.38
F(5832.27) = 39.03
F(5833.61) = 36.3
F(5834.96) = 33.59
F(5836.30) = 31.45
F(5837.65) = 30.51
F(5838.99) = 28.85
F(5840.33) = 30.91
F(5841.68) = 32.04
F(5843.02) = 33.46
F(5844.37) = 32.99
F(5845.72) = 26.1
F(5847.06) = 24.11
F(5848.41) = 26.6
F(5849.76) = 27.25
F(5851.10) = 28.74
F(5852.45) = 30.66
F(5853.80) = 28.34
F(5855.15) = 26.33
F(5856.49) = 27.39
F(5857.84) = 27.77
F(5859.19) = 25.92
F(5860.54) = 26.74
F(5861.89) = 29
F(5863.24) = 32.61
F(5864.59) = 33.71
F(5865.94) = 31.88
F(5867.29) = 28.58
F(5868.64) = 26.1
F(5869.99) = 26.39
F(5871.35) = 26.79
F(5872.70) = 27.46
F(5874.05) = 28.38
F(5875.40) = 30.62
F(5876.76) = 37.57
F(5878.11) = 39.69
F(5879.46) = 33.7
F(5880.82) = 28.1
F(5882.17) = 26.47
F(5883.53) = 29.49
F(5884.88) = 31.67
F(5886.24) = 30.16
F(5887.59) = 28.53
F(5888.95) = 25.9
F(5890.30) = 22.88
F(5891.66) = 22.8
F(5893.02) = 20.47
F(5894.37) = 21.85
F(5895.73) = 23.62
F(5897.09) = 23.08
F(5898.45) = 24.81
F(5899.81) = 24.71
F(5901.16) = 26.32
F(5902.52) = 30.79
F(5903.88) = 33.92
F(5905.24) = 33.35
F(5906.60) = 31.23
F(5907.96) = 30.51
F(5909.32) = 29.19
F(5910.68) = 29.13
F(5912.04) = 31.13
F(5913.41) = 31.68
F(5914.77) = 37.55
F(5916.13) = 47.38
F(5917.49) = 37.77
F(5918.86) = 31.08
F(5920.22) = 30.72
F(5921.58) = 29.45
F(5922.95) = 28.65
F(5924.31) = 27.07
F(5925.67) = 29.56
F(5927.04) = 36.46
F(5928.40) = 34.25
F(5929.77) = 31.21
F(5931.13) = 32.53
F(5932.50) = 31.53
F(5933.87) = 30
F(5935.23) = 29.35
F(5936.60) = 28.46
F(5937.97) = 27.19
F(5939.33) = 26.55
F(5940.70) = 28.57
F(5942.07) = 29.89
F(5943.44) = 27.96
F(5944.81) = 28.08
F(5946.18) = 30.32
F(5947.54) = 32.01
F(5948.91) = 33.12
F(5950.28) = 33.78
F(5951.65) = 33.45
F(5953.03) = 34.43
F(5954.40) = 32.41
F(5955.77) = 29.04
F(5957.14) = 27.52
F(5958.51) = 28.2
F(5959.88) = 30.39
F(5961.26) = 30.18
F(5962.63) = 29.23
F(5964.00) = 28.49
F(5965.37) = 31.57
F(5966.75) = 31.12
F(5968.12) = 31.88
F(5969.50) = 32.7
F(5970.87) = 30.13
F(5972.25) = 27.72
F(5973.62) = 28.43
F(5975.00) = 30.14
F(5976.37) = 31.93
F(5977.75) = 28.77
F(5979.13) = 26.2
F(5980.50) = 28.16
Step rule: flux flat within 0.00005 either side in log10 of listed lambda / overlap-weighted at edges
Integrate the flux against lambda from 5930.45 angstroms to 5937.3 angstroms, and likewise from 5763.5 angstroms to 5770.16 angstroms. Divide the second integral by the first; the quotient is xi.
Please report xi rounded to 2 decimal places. 0.93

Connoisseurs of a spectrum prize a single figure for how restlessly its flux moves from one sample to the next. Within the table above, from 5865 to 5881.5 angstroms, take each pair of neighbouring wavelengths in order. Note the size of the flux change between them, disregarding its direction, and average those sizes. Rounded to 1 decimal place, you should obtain 2.8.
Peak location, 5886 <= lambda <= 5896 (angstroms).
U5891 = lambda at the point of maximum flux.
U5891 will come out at 5886.24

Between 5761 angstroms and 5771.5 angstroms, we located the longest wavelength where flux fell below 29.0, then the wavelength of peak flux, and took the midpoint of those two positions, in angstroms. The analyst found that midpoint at 5769.5 angstroms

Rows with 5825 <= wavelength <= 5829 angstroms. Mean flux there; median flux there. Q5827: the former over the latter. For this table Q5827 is 1.00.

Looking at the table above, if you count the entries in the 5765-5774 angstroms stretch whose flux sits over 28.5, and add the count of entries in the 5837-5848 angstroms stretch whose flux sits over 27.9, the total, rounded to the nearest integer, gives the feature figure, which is 10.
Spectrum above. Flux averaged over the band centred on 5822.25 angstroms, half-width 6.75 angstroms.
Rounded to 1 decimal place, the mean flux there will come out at 29.7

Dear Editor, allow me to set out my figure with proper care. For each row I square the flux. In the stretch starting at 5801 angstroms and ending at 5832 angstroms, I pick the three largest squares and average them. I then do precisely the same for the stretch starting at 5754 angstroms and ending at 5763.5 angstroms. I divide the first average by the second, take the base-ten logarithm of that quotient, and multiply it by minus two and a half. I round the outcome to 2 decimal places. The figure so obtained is -0.24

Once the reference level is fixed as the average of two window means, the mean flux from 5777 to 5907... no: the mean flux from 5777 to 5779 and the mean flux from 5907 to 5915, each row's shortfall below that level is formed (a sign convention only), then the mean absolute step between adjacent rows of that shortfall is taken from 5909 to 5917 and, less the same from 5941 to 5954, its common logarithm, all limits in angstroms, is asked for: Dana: 0.4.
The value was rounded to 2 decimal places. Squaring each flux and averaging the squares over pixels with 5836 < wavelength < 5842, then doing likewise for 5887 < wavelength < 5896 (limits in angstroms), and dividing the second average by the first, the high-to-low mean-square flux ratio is 0.60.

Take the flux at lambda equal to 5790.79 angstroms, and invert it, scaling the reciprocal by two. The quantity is 0.0766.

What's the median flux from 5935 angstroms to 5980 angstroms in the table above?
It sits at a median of 29.9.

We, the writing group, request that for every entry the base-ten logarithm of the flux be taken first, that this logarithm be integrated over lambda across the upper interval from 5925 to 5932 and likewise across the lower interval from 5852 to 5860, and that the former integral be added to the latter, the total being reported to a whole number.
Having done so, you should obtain 22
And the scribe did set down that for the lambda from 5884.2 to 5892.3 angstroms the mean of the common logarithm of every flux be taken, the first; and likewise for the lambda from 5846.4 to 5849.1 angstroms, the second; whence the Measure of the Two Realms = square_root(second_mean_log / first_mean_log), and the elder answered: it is 0.99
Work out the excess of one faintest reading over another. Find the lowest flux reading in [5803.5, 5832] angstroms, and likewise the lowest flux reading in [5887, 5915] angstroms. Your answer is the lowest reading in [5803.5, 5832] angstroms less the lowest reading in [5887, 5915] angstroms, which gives 6.8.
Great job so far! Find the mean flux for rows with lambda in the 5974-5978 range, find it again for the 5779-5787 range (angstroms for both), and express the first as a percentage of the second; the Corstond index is 103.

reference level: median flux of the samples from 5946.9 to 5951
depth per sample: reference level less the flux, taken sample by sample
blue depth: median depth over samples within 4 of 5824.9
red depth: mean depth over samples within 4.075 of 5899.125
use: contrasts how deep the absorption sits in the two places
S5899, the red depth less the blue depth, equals 2.6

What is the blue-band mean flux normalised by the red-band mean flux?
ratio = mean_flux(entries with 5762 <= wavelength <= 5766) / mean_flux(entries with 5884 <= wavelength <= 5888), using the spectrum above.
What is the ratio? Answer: 0.92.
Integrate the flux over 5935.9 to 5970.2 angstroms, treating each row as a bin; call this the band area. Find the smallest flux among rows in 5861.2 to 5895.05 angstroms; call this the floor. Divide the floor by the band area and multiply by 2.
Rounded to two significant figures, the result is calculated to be 0.039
